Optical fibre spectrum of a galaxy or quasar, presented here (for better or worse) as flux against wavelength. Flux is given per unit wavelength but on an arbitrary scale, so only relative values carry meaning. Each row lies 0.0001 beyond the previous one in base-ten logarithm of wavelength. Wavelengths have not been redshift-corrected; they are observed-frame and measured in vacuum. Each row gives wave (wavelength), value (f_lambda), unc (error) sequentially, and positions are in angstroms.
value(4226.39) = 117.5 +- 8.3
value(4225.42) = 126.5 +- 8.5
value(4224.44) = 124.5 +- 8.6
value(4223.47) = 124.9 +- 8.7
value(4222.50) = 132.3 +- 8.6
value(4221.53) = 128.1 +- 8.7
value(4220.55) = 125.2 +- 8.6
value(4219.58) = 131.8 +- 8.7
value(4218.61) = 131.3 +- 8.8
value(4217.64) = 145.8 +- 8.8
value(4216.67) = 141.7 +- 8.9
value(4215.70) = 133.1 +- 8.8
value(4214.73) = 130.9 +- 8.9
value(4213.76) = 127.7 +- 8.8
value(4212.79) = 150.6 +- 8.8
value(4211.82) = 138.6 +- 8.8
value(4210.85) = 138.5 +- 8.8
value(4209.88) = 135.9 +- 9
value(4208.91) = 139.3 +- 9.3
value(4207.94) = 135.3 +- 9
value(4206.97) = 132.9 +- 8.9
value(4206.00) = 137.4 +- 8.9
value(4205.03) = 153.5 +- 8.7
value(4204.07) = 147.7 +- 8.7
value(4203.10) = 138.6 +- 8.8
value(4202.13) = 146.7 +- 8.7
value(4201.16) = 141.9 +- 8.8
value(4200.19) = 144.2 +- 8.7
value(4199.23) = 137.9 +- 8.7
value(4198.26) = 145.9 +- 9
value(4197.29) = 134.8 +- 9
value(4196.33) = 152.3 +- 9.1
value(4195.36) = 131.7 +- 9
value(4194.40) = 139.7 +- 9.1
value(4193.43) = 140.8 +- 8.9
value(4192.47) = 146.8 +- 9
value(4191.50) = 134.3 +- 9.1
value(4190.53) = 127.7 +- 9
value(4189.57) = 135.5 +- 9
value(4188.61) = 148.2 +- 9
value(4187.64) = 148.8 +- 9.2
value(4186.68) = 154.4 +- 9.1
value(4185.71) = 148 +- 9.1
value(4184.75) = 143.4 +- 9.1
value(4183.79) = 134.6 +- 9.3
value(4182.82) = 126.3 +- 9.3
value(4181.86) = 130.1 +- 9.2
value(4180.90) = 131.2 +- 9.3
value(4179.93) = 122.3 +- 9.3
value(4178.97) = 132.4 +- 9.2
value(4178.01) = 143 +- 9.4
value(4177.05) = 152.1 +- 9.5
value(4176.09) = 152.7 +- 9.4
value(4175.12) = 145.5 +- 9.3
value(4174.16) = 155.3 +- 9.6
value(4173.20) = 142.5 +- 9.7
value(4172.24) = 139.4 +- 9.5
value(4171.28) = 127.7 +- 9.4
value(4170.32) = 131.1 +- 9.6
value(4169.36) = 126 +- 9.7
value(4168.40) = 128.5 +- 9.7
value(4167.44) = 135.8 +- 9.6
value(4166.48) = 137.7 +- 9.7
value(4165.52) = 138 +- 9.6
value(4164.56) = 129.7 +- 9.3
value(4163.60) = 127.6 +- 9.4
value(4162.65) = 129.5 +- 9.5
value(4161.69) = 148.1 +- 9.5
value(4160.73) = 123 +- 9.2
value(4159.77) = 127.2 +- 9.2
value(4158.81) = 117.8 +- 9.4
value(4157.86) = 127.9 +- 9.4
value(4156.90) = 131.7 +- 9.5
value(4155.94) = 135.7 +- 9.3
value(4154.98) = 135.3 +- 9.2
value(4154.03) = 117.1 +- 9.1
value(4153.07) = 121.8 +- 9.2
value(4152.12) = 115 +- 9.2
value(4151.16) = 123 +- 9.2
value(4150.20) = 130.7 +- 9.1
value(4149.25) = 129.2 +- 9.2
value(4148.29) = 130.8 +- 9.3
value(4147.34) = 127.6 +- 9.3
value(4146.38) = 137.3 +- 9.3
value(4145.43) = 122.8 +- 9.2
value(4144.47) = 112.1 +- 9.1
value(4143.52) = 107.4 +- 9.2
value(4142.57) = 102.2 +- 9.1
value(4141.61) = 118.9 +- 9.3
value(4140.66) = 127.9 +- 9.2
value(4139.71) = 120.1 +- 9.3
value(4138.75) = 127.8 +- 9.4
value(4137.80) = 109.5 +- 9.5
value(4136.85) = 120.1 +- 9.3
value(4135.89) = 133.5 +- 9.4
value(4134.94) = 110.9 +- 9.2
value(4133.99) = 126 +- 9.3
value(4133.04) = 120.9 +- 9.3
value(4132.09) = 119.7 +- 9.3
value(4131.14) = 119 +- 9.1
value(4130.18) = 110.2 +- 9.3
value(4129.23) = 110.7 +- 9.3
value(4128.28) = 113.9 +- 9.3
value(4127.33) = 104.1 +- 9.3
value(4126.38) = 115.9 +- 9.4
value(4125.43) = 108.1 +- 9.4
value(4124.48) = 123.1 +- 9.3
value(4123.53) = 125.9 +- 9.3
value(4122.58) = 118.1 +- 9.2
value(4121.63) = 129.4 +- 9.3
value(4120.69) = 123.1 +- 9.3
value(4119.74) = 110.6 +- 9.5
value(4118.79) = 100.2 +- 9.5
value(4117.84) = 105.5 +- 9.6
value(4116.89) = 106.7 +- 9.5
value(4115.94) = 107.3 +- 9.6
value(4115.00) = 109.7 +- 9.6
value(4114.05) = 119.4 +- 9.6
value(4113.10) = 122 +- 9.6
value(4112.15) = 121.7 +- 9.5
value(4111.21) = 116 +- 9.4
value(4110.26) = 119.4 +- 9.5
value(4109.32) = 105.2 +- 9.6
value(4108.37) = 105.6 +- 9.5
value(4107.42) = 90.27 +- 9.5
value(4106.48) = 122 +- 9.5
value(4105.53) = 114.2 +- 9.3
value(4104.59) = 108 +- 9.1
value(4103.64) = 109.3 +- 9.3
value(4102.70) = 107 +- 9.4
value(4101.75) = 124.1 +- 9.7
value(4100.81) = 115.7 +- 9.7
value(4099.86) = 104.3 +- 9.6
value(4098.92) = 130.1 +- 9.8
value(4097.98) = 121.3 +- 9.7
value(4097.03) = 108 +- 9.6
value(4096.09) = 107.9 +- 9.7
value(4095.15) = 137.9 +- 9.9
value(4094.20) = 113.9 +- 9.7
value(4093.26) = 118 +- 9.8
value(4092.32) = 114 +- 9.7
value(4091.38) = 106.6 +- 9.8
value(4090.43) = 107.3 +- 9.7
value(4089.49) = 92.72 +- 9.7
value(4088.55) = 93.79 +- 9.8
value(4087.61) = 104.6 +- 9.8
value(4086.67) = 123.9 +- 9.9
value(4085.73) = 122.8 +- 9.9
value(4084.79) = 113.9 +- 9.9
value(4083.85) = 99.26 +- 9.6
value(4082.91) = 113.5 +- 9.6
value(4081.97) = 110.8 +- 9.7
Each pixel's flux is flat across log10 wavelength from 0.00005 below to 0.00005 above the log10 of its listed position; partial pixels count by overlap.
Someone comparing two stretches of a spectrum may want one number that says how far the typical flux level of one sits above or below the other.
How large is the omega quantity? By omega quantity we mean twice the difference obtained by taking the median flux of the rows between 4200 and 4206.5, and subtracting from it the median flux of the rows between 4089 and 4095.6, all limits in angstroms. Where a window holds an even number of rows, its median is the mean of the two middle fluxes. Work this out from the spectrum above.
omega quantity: 61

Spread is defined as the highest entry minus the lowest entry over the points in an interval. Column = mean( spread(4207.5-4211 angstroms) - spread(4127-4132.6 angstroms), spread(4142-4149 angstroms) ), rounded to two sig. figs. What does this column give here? 12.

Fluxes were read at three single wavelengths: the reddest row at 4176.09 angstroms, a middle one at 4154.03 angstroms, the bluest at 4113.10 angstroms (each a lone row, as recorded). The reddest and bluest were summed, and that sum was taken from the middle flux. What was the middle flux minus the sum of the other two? -158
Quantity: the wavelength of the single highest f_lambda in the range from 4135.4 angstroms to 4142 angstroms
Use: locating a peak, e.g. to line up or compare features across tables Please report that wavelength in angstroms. 4135.89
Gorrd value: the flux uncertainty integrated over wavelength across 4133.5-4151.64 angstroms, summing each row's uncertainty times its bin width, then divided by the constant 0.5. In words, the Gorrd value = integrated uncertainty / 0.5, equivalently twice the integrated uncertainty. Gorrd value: 336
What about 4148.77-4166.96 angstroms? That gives 339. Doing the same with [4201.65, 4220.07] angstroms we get 326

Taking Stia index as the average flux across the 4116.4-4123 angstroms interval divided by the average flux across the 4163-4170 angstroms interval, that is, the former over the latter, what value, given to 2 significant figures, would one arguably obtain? 0.86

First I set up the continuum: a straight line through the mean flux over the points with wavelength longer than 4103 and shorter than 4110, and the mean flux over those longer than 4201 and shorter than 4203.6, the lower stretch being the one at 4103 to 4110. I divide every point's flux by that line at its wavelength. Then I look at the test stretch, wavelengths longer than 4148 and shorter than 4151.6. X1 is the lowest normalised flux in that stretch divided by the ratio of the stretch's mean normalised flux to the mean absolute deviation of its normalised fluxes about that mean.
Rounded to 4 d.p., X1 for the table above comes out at 0.0230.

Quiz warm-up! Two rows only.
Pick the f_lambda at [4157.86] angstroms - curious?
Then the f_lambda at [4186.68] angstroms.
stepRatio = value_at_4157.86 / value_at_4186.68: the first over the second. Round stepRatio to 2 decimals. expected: 0.83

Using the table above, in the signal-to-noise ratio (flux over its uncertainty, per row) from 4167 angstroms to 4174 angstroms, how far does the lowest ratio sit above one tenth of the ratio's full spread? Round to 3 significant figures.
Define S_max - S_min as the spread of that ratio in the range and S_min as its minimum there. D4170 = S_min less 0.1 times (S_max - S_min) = 12.8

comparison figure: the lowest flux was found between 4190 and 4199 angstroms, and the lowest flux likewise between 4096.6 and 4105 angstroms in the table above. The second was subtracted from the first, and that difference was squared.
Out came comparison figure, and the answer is 548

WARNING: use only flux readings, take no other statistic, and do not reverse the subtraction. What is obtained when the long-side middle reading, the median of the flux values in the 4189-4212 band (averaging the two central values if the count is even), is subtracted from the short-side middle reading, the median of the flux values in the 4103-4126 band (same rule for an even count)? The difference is -26.2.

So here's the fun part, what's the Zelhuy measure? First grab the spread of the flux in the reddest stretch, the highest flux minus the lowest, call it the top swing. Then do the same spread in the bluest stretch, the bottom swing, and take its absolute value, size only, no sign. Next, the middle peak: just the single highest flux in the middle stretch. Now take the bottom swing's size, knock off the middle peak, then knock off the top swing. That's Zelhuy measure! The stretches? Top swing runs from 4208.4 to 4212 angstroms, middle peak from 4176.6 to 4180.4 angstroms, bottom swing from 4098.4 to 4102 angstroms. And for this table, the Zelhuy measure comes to -130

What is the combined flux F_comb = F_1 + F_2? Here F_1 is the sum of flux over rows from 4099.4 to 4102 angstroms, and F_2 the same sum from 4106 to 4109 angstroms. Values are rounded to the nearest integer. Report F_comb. 662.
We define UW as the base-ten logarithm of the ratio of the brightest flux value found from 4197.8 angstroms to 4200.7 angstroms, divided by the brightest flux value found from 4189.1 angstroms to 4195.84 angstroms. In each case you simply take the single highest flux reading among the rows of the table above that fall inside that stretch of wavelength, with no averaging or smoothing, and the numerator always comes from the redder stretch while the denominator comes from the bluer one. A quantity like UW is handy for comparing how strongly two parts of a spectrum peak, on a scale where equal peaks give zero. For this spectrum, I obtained 0.00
